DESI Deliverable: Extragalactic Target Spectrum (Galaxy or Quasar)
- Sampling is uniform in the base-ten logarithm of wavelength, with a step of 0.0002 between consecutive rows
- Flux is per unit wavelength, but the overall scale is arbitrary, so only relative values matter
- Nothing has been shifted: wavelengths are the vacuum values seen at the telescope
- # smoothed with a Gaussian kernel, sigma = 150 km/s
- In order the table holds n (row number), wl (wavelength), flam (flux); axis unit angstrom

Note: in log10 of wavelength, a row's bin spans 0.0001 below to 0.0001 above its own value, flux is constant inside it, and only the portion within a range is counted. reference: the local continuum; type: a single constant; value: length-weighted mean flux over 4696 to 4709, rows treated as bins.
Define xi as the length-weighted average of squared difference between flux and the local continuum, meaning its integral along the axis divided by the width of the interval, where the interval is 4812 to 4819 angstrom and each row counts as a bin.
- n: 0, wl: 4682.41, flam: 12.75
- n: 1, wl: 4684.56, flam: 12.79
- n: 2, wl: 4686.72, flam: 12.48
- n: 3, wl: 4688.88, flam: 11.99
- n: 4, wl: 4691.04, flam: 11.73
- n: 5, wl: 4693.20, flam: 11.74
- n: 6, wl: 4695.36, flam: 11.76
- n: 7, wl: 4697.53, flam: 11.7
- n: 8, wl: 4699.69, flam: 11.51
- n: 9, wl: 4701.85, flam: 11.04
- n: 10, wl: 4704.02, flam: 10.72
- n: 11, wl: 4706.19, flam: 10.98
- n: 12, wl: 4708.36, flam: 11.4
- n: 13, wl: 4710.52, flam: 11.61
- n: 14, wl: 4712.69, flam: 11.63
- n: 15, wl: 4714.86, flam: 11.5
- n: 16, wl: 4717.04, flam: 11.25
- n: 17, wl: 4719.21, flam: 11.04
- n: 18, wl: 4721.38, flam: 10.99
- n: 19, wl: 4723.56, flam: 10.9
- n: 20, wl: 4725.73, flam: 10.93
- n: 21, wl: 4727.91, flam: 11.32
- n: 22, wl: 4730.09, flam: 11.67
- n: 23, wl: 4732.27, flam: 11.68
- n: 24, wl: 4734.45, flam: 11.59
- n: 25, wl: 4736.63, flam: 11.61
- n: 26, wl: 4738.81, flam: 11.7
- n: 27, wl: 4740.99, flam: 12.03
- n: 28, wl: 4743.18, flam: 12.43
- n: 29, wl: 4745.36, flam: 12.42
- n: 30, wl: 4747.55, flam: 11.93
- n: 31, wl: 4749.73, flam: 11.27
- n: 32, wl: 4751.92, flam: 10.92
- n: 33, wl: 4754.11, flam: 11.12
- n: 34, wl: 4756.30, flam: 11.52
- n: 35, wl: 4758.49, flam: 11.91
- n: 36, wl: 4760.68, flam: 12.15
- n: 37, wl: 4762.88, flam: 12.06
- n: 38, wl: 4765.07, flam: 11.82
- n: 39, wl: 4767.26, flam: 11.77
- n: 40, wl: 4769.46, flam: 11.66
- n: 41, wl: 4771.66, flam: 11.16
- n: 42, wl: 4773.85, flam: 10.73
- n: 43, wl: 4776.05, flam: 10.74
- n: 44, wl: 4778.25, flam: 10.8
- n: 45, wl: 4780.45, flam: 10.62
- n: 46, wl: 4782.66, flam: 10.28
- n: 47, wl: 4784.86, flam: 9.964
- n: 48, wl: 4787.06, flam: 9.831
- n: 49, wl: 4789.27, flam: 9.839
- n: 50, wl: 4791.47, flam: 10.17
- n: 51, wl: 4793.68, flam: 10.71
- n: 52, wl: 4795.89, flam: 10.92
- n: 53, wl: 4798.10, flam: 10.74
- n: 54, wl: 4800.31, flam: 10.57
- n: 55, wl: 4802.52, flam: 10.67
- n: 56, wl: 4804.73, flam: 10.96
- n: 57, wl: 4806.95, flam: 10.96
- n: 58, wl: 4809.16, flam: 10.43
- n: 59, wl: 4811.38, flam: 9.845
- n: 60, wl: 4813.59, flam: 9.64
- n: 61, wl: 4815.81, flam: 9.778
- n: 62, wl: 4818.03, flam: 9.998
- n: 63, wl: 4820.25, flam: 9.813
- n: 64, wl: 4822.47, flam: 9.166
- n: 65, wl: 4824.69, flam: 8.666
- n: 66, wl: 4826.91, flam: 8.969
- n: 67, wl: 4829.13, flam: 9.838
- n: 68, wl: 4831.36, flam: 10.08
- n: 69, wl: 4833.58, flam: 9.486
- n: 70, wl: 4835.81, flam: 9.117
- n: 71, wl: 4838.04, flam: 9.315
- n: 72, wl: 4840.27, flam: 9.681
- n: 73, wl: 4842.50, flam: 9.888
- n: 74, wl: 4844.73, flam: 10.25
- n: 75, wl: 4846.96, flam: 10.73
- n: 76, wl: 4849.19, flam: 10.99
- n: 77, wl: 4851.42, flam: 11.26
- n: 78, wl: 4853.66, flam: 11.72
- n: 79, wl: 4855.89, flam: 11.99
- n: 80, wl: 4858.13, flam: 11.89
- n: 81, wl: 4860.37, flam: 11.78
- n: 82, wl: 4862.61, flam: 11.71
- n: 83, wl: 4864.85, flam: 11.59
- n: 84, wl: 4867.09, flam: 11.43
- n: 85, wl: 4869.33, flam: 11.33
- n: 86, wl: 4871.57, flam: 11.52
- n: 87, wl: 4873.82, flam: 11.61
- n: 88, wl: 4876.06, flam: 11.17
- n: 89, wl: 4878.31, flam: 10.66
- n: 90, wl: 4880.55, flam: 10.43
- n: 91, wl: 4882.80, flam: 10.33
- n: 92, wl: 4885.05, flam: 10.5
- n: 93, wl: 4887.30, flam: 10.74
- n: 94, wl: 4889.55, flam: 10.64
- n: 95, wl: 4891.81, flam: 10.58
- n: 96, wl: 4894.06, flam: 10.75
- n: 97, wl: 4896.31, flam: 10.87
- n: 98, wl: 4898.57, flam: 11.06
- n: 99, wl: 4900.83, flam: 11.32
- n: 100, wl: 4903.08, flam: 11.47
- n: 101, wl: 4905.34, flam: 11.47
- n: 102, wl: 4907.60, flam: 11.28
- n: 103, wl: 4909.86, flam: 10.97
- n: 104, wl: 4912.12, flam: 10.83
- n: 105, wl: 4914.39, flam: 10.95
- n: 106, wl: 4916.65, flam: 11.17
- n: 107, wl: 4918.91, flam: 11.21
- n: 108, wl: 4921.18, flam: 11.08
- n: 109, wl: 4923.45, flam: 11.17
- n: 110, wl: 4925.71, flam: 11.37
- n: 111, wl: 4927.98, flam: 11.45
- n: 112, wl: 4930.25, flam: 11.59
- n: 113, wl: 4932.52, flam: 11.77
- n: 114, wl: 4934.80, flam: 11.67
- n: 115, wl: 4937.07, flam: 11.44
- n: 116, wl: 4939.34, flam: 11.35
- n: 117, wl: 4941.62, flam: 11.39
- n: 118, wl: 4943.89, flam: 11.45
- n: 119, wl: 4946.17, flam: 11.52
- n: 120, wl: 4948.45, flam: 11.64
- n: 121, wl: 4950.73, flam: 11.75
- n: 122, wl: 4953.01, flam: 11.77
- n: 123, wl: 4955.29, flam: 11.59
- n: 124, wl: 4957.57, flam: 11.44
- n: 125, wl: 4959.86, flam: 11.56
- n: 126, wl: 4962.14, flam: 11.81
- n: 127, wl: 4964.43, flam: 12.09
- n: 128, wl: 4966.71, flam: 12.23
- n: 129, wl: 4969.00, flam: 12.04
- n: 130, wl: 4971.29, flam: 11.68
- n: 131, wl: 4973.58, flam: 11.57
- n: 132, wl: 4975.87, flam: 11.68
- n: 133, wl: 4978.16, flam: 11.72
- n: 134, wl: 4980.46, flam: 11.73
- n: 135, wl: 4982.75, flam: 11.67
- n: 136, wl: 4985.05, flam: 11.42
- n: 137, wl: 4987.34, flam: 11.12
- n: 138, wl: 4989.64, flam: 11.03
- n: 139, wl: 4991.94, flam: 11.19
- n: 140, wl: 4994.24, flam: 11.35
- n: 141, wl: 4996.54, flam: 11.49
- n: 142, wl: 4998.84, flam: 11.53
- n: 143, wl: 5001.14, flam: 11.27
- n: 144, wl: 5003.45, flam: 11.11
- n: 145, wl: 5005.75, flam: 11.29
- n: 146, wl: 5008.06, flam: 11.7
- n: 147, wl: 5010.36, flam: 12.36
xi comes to 2.1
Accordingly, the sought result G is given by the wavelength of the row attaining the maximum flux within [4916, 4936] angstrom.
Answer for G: 4932.52 angstrom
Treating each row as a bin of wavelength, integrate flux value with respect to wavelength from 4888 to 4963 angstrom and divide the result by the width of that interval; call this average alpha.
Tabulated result 11.3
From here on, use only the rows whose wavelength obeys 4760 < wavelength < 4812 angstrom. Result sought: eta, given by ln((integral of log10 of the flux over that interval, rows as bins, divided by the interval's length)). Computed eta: 0.032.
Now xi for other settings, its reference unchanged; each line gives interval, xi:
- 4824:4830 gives 4.5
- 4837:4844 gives 2.5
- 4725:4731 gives 0.1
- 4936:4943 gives 0.0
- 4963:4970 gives 0.8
